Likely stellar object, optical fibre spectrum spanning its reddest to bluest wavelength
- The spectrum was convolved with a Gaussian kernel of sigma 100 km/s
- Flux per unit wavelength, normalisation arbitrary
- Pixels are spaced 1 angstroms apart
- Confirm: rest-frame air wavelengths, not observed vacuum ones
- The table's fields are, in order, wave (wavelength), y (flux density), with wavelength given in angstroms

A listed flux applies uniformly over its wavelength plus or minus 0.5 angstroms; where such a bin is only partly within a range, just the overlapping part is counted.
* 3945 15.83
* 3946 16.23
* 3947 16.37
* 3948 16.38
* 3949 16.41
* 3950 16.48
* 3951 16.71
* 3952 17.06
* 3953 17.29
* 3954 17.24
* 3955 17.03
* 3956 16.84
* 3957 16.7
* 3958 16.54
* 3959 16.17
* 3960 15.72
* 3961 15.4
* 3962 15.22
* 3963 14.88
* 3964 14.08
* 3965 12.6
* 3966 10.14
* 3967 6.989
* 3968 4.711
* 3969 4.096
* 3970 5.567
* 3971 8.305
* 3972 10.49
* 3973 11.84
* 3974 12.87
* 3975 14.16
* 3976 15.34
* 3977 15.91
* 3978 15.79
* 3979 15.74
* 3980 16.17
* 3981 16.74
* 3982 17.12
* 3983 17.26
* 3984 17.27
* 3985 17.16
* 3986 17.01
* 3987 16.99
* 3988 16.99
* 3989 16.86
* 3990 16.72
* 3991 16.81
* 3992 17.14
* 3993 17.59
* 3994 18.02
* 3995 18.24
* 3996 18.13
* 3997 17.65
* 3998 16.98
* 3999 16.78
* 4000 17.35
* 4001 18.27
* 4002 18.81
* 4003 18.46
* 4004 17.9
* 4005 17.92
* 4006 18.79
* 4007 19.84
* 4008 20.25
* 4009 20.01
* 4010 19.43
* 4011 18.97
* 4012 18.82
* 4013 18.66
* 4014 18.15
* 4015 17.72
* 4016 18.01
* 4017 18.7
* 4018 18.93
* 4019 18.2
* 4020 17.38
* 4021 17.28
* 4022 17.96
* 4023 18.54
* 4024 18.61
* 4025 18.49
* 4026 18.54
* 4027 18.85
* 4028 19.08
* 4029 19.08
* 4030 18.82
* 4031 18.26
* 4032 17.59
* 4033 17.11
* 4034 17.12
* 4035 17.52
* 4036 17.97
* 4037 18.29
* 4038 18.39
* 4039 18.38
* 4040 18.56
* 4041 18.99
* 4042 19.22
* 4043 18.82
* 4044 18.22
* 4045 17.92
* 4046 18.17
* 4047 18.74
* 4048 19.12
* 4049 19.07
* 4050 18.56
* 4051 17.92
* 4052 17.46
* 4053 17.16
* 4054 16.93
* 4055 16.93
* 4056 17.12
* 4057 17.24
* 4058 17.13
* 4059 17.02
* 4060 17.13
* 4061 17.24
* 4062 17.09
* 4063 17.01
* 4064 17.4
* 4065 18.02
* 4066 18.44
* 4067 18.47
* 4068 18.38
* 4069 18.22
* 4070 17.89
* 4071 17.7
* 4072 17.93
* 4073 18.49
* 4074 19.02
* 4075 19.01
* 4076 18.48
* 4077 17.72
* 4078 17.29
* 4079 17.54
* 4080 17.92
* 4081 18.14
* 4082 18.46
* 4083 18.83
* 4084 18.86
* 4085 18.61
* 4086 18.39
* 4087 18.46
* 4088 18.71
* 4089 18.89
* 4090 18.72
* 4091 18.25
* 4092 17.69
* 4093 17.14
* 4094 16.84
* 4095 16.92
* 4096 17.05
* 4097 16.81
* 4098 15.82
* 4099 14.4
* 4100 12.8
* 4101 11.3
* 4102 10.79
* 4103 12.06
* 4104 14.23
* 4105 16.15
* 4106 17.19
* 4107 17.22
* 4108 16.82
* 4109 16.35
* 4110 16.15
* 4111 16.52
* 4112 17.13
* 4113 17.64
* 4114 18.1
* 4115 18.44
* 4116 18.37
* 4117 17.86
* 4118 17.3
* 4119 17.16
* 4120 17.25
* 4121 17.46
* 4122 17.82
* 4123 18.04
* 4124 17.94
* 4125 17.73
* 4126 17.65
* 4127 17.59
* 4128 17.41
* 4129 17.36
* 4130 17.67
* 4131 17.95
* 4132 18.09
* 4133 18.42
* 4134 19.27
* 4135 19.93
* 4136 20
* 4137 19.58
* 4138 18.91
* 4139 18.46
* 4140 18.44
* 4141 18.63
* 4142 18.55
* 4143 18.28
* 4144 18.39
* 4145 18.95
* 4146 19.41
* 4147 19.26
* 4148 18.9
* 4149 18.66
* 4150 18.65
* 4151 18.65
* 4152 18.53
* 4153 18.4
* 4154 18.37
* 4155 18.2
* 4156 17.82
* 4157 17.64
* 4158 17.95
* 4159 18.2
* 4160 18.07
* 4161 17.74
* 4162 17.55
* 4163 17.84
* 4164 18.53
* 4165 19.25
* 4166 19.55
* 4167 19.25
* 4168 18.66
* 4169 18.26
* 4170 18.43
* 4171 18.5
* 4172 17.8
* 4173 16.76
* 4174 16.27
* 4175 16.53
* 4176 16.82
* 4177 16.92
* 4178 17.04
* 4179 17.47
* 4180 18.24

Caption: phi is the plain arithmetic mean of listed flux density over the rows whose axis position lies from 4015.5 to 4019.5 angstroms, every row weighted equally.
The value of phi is 18.5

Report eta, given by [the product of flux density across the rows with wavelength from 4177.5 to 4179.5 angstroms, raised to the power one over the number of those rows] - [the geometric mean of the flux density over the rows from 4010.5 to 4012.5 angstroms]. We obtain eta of -1.6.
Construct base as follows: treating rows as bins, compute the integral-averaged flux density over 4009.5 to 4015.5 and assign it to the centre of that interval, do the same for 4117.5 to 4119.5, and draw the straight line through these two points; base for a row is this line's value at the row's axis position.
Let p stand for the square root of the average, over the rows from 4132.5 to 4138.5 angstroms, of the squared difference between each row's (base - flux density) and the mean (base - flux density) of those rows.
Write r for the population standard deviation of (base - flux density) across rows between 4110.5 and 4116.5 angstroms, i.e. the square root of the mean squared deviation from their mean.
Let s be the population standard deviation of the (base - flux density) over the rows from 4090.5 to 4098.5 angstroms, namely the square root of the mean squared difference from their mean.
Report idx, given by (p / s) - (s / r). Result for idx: 0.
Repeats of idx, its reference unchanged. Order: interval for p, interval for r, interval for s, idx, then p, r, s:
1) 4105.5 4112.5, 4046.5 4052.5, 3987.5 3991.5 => 4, 0.39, 0.58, 0.1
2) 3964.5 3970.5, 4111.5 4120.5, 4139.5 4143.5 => 24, 3.04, 0.48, 0.1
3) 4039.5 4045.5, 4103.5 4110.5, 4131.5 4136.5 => 0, 0.43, 0.96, 0.8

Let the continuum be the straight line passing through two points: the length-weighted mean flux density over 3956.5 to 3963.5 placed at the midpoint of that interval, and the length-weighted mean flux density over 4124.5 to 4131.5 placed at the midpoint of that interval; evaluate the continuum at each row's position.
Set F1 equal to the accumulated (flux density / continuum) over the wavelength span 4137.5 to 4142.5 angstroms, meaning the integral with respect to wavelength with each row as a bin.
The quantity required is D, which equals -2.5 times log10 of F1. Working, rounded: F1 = 5.24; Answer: -1.80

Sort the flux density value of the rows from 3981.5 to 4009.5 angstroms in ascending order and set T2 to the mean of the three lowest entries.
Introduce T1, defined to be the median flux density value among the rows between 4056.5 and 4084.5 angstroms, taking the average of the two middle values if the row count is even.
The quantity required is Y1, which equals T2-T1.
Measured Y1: -1.2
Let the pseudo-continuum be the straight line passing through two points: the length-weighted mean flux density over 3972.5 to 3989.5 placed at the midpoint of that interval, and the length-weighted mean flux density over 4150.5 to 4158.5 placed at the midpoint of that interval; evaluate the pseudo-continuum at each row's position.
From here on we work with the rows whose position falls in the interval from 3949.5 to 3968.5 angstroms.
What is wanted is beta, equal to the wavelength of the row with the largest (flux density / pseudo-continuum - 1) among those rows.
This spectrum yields 3953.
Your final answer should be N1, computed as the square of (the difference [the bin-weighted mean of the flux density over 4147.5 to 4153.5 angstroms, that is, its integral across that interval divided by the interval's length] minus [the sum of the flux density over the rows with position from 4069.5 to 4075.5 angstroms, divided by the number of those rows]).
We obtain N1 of 0.1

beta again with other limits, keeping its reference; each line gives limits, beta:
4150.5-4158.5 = 4151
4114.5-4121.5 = 4115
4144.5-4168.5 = 4146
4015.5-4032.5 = 4028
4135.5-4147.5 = 4136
